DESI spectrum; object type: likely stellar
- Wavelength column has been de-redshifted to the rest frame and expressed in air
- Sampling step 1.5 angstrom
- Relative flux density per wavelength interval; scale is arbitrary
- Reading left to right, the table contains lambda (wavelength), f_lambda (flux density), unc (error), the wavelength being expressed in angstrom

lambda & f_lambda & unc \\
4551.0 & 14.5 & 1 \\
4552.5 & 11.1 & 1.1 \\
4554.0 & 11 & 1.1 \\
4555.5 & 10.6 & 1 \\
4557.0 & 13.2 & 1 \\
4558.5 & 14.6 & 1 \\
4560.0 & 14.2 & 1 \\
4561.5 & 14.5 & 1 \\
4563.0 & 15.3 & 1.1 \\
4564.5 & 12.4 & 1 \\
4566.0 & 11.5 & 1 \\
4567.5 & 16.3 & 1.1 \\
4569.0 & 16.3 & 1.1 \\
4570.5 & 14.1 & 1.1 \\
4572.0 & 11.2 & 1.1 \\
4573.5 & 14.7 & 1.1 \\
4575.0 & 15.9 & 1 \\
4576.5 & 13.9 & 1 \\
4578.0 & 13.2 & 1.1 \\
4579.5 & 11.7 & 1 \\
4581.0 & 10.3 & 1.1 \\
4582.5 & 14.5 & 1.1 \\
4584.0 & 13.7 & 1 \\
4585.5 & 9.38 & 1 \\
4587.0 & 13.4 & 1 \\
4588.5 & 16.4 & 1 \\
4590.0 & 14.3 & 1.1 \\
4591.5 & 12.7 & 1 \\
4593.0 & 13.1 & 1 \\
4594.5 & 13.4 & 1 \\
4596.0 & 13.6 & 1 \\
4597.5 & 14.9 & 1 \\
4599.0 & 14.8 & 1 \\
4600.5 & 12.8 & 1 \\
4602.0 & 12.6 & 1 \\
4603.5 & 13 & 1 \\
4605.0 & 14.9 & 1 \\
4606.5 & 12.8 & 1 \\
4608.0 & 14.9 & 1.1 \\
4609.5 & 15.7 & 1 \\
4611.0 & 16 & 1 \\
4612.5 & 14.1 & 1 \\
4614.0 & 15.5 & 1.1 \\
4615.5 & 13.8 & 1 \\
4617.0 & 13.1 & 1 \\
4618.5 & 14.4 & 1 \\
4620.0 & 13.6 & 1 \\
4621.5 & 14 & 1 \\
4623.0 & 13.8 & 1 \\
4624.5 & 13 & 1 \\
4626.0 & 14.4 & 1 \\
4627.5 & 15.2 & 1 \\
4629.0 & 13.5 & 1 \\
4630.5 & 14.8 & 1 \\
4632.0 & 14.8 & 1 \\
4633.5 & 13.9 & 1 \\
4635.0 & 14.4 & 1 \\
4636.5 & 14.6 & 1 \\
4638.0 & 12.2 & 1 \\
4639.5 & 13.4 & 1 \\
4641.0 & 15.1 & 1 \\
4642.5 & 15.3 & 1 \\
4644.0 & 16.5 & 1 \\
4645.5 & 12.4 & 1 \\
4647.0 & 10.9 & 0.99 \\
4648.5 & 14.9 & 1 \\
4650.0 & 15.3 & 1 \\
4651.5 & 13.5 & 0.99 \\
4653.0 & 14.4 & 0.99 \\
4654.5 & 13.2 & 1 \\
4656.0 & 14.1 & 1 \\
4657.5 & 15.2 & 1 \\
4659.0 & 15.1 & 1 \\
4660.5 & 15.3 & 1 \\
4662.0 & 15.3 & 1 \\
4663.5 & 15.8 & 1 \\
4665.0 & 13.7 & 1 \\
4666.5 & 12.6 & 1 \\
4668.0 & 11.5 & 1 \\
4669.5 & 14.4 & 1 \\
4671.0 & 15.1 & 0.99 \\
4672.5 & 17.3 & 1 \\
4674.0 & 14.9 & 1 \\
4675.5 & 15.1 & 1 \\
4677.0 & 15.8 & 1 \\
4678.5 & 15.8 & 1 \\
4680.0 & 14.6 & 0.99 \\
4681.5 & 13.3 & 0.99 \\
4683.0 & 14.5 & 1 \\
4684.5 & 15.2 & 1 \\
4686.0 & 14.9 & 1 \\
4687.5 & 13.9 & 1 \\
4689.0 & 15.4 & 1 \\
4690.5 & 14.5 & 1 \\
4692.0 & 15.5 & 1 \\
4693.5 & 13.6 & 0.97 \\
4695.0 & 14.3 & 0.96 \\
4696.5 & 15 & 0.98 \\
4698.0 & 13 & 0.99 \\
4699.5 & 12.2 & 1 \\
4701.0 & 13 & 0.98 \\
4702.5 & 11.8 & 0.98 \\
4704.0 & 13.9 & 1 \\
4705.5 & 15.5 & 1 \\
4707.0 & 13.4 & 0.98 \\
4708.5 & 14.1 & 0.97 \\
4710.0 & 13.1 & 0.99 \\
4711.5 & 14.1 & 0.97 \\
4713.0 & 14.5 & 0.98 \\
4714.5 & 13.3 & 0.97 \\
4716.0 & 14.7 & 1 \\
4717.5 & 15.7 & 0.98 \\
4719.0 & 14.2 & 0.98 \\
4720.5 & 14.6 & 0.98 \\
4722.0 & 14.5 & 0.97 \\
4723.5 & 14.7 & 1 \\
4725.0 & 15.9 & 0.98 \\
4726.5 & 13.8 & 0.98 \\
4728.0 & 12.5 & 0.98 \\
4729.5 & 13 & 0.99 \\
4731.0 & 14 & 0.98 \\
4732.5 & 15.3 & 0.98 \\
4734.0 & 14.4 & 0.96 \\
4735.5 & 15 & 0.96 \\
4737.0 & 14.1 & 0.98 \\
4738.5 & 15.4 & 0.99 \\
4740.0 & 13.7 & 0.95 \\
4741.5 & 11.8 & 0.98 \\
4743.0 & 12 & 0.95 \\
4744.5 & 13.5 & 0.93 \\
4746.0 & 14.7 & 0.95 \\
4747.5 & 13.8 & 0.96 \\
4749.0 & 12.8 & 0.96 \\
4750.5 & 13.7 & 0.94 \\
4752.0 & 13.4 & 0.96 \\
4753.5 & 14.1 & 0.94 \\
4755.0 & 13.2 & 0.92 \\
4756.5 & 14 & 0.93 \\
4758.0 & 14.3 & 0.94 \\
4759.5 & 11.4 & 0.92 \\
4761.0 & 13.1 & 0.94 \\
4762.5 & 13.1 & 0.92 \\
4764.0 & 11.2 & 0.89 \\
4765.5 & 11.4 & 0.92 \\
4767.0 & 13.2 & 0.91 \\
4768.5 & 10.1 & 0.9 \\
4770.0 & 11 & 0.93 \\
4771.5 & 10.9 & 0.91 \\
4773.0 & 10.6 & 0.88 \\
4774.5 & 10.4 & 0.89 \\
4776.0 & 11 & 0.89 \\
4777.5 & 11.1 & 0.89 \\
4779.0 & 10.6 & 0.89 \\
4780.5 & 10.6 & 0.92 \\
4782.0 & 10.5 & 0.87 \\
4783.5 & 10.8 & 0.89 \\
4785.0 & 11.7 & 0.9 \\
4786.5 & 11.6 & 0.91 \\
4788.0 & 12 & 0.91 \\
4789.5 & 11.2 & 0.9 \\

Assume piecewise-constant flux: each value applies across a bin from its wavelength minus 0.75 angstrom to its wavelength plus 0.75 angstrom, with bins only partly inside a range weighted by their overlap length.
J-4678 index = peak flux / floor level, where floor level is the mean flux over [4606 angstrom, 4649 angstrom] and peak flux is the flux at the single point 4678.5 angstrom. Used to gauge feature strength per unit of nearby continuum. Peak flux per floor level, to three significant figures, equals 1.11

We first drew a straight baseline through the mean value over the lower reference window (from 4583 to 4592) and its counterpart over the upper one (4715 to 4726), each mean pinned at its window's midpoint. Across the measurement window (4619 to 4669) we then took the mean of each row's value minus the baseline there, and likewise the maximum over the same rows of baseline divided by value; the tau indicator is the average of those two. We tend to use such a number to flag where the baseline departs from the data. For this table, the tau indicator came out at 0.71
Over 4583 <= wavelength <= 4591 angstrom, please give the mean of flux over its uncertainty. 13.2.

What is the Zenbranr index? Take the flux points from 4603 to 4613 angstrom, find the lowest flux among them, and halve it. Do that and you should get 6.40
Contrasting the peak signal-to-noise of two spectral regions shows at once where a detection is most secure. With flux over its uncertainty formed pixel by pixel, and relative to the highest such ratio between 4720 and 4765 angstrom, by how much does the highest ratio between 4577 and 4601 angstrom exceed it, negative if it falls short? 0.18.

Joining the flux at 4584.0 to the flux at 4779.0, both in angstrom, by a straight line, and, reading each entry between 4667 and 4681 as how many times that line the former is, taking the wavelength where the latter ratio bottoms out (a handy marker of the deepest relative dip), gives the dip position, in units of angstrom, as 4668.0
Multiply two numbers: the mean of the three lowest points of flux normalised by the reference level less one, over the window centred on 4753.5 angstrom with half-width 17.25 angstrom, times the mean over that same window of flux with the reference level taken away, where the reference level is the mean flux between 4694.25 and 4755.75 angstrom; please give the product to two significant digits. 0.20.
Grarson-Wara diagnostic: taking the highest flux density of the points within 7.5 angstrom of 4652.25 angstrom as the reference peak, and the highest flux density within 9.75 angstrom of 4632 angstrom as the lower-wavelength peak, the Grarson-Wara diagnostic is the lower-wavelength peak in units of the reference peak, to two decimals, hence 0.99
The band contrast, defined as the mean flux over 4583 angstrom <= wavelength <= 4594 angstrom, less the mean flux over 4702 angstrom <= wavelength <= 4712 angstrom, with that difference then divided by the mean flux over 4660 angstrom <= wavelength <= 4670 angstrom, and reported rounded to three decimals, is -0.030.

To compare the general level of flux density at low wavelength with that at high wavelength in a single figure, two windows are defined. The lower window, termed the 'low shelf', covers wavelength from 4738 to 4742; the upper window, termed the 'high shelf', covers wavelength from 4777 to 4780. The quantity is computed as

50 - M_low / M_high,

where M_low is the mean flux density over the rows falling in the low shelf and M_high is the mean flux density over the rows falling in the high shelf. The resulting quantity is 48.7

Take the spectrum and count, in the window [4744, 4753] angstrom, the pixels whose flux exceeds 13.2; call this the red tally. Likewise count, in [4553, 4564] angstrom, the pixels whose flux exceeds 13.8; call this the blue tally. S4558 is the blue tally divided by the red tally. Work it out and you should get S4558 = 0.8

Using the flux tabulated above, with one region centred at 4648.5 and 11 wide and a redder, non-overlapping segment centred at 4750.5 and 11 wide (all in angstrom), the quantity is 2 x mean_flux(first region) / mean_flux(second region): 2.05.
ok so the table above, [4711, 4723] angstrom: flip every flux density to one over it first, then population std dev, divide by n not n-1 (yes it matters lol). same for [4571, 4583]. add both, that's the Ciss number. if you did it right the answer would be 0.0142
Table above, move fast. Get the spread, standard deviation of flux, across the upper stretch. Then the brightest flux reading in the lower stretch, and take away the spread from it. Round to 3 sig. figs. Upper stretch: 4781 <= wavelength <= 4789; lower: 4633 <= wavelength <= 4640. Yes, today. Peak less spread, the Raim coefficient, 14.0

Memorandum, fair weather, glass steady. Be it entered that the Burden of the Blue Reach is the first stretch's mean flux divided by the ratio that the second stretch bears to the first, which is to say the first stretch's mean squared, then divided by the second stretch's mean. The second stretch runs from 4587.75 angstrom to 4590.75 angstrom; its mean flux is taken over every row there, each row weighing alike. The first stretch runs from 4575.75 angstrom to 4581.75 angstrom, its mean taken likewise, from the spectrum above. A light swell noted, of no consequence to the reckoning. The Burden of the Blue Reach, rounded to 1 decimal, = 9.8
